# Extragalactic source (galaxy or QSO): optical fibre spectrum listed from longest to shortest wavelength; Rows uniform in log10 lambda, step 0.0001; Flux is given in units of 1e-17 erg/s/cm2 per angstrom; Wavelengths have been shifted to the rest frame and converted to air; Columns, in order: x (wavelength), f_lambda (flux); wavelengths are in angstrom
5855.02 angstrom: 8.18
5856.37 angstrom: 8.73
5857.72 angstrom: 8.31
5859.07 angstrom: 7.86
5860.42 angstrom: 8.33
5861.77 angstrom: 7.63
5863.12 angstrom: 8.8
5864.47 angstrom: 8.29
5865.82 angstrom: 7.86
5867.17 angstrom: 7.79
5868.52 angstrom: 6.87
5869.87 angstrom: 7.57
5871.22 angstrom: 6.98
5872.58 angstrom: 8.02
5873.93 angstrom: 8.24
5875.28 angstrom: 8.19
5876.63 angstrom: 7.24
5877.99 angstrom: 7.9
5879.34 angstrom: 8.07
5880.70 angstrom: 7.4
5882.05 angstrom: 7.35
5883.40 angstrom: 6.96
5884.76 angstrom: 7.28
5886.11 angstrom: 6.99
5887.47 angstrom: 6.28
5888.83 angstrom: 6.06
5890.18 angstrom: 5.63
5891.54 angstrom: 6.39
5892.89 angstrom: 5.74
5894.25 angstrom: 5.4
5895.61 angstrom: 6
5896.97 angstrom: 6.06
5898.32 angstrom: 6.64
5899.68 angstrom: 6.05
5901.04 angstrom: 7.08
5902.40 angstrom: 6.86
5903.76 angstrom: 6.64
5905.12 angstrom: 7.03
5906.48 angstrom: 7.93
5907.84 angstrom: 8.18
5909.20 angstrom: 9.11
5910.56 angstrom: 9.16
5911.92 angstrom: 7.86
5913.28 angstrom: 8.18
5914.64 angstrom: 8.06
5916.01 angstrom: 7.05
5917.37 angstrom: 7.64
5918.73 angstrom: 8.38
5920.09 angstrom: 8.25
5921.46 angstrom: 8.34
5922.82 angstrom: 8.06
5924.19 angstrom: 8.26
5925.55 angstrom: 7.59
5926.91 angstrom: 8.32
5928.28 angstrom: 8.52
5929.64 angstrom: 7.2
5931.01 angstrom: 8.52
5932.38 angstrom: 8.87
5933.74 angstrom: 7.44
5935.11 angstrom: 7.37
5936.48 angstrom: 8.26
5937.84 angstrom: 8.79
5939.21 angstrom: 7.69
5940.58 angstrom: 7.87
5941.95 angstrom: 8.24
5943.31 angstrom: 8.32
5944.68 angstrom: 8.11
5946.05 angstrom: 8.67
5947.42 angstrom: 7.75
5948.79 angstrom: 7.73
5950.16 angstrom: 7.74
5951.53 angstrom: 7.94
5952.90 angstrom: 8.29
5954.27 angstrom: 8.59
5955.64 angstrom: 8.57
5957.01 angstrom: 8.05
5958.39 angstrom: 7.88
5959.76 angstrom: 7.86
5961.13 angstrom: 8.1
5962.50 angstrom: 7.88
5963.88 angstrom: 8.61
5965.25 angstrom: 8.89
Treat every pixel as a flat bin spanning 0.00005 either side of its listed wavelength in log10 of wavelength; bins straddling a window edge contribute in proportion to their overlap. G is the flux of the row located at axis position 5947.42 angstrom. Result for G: 7.75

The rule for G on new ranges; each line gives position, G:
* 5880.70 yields 7.4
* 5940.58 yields 7.87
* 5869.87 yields 7.57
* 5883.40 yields 6.96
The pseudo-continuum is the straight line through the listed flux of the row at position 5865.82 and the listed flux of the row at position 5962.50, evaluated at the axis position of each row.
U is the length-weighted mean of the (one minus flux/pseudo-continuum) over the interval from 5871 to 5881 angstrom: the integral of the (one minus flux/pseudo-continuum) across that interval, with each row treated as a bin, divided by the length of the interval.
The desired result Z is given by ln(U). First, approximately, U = 0.007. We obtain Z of -4.9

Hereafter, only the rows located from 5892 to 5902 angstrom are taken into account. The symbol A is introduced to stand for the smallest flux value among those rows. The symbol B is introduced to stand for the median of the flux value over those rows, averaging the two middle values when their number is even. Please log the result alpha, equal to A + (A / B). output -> 6.29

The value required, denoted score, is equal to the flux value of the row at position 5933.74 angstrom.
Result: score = 7.44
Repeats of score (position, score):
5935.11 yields 7.37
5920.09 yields 8.25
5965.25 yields 8.89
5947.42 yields 7.75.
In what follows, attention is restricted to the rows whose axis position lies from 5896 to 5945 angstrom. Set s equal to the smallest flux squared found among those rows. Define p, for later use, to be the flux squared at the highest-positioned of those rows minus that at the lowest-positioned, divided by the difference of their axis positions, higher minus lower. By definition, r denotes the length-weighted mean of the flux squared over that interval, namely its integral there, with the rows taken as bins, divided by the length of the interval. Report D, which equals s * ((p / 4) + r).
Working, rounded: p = 0.6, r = 62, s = 37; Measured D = 2266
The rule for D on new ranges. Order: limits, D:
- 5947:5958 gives 3919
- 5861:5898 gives 1508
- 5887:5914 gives 1441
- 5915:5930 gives 3181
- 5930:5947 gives 3626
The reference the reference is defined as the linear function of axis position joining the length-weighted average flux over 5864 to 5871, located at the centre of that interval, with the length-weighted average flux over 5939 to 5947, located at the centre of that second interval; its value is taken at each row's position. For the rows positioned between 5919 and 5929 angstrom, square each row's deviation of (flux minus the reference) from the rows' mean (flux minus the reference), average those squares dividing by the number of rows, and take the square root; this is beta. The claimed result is 0.28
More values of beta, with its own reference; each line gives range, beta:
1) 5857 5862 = 0.31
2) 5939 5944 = 0.25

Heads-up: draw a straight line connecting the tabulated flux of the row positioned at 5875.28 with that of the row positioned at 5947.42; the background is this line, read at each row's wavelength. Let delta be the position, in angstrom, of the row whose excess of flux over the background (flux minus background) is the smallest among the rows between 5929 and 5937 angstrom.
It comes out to 5929.64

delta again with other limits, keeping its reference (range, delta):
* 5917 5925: 5917.37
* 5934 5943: 5935.11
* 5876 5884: 5883.40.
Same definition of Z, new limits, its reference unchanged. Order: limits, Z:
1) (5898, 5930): -4.5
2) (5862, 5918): -2.6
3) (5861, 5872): -4.1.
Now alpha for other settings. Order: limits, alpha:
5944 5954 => 8.70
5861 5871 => 7.75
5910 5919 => 7.92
